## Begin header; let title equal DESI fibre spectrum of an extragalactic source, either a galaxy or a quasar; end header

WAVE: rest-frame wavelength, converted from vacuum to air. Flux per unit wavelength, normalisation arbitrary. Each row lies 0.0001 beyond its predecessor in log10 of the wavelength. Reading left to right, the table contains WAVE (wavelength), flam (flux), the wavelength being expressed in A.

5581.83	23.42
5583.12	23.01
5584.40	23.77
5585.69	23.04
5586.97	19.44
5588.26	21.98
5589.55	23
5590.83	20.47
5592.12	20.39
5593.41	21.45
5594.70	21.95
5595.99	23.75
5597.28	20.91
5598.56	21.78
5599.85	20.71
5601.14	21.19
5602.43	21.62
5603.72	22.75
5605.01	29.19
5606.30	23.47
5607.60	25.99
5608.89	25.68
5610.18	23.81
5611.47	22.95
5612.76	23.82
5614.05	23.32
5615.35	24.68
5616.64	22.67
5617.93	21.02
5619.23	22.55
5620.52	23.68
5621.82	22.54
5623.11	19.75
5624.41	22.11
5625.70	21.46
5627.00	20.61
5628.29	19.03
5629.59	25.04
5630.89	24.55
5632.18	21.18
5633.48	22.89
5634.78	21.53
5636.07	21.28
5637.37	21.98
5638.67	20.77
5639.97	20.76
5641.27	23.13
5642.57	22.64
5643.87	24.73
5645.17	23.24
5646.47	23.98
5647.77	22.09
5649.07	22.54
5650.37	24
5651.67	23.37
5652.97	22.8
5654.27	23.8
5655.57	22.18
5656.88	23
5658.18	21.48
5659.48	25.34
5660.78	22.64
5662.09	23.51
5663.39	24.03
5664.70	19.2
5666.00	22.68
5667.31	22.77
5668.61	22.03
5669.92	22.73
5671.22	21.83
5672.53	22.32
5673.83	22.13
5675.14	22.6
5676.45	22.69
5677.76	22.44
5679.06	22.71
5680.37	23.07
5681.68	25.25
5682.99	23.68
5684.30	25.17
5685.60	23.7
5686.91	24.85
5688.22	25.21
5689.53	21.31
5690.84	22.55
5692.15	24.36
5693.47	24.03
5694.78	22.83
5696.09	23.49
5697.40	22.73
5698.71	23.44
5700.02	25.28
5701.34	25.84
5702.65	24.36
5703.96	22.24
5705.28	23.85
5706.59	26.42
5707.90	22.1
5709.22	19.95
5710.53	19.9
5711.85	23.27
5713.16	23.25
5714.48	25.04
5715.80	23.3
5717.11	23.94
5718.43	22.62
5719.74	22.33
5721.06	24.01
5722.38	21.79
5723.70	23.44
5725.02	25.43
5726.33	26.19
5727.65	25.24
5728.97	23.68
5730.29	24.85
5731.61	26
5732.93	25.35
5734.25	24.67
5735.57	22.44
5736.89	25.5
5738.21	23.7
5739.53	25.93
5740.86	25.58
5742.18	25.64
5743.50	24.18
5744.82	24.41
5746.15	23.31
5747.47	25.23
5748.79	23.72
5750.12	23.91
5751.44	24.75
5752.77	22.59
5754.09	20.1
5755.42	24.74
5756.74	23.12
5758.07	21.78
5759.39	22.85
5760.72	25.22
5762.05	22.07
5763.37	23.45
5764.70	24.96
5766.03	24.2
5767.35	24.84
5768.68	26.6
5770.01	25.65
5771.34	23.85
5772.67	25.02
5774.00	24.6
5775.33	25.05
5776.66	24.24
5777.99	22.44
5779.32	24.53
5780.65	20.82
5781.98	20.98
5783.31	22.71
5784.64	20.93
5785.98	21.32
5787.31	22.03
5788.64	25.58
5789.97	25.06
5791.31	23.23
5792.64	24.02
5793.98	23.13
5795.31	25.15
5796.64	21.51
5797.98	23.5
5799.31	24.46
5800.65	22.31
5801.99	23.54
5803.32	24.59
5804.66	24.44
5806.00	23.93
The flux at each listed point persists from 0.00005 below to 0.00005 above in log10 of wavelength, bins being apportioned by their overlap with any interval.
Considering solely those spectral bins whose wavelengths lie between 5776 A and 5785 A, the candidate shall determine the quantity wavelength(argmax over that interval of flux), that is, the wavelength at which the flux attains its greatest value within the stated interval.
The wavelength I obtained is 5779.32 A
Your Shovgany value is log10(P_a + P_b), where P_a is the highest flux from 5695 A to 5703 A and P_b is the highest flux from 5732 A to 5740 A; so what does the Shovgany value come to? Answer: 1.71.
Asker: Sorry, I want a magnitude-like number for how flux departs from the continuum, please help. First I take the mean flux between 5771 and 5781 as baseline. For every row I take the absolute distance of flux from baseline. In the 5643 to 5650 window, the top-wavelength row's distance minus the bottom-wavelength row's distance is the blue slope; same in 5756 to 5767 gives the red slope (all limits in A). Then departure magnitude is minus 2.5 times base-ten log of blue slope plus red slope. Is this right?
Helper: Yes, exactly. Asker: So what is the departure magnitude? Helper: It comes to 3.3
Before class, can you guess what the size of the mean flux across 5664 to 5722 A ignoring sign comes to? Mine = 23.2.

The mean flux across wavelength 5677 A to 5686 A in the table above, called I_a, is 23.7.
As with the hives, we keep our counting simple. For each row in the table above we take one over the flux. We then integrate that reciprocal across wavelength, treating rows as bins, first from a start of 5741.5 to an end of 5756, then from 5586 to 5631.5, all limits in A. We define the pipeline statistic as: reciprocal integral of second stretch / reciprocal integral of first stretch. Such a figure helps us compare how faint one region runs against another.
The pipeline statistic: 3.3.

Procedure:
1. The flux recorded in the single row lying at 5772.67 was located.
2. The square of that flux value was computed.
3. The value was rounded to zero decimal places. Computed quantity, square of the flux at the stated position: 626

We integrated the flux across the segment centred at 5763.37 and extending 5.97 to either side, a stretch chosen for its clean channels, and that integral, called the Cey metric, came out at 287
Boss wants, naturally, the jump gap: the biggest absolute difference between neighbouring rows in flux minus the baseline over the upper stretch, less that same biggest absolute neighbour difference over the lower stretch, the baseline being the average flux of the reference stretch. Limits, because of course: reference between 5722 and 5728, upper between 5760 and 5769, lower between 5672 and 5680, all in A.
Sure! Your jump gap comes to 2.7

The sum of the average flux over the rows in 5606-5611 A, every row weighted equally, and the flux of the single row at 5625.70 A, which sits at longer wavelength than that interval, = 46.2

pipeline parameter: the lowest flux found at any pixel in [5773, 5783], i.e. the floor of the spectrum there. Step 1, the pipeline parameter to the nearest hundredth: 20.82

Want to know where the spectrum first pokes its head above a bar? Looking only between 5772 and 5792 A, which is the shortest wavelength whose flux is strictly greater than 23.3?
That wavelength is 5772.67 A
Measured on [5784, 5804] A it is 5788.64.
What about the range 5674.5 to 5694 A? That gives 5681.68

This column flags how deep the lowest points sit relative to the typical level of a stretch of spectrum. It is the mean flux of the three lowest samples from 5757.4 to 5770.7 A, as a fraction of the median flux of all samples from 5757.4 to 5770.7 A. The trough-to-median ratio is 0.91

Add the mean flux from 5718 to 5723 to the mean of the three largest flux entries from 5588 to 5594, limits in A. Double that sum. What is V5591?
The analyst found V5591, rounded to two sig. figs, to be 90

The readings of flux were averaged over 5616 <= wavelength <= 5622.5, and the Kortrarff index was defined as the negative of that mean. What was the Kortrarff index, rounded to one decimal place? -22.5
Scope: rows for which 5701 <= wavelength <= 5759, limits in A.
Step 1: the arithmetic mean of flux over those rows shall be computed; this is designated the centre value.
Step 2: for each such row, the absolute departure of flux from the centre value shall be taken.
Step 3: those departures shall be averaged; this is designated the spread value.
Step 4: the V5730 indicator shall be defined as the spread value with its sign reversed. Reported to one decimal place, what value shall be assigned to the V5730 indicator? -1.3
